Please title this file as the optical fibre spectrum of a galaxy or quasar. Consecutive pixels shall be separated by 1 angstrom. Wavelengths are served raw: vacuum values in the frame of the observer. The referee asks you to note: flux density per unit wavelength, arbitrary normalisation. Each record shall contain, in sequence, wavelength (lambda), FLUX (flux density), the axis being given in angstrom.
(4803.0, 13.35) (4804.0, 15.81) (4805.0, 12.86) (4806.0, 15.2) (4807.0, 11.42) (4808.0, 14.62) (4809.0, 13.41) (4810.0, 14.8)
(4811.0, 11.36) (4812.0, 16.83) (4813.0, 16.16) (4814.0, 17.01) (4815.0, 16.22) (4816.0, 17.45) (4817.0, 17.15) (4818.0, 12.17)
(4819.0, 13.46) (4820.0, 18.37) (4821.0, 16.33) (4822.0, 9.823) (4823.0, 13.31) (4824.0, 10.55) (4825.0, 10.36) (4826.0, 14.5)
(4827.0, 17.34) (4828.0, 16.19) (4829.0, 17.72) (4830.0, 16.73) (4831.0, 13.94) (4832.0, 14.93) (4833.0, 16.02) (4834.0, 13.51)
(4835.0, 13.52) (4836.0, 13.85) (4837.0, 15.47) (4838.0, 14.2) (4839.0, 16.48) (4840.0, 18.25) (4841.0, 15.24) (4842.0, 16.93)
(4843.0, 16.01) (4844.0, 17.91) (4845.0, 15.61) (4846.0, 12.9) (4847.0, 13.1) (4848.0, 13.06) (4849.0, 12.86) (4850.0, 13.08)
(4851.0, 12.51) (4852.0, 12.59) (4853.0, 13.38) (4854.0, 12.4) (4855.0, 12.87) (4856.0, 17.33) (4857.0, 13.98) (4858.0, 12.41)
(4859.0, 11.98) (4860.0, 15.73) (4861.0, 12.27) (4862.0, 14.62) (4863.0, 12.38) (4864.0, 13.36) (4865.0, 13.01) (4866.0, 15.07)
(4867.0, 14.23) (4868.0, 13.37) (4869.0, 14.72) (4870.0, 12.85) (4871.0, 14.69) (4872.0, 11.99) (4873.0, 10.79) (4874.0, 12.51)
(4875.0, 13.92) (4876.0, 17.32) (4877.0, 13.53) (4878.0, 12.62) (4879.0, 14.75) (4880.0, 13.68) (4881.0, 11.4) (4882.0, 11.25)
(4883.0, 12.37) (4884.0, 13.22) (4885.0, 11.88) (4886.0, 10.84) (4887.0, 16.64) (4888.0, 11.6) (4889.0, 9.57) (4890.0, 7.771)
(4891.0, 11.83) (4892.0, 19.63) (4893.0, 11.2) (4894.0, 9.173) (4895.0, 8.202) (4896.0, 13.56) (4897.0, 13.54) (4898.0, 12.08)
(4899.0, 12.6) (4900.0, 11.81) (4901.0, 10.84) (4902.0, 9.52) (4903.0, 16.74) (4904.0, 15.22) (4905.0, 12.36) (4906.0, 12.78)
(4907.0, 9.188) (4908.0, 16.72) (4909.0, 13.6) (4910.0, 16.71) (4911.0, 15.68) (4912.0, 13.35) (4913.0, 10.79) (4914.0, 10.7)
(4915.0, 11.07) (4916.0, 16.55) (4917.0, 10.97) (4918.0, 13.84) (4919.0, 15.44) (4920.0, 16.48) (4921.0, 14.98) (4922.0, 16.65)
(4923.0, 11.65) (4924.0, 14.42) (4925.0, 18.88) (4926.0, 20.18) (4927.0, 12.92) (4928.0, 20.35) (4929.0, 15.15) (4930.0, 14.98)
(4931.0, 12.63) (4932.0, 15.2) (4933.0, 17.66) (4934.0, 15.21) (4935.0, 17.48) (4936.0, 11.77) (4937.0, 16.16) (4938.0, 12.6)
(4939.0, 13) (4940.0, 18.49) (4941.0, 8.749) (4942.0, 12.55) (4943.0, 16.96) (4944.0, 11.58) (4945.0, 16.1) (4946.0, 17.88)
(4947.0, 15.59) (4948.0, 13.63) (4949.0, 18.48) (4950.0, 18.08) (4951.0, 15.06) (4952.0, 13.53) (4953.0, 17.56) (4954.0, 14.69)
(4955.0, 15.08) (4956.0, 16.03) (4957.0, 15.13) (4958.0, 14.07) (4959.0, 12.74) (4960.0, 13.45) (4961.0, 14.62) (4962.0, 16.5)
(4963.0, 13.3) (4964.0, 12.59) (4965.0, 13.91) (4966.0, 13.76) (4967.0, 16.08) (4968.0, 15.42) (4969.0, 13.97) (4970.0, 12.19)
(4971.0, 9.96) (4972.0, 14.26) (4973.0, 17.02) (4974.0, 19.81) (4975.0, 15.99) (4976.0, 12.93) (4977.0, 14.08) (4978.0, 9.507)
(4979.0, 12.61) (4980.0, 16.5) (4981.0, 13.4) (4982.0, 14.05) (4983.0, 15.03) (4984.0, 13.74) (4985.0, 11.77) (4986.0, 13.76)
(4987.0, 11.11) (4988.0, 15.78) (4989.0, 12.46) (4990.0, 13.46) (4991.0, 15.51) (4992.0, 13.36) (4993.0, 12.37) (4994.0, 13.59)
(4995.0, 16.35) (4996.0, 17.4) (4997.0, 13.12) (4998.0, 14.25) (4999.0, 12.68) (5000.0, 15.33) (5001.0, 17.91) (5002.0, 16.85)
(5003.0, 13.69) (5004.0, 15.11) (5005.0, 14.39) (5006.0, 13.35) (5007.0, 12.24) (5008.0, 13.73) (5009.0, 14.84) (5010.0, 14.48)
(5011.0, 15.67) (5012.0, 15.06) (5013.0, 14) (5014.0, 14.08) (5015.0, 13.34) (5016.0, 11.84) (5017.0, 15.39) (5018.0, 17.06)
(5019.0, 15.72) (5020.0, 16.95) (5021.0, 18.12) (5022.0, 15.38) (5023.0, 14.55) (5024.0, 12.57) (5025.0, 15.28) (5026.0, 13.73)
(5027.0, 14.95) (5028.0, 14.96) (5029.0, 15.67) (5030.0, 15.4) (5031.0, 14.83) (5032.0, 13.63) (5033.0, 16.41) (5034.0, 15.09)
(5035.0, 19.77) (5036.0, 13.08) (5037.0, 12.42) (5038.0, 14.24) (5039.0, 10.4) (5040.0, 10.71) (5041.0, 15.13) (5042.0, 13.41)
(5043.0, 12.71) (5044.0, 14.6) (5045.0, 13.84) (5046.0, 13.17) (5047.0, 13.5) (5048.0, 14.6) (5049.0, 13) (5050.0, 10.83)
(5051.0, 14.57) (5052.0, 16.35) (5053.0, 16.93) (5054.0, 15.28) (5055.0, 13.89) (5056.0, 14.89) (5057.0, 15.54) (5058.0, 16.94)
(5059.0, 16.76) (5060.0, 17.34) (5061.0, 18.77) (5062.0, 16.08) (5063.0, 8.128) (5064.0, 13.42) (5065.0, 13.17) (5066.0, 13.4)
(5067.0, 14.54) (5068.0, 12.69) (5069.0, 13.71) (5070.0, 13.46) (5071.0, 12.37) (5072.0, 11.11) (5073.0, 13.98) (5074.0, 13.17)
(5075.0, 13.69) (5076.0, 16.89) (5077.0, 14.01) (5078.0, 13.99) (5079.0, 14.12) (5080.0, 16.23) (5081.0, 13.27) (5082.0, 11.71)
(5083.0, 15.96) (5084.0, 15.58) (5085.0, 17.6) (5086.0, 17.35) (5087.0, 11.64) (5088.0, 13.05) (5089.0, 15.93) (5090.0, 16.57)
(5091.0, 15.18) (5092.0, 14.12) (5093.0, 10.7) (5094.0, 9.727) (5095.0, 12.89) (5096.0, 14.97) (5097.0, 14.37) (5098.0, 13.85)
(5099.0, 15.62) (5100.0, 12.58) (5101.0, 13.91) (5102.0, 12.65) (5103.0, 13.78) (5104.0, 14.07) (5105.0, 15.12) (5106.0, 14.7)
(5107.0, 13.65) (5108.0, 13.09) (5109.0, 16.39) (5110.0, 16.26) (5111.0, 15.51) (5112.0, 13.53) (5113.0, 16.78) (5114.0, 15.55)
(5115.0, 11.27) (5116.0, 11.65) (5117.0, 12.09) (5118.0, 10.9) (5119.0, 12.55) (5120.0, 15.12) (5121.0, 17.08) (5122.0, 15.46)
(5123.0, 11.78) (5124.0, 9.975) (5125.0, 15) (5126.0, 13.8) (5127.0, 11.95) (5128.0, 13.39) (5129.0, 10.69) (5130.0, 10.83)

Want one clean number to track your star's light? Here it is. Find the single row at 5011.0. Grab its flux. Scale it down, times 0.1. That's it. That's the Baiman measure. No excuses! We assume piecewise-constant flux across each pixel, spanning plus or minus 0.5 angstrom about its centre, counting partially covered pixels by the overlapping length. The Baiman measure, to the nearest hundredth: 1.57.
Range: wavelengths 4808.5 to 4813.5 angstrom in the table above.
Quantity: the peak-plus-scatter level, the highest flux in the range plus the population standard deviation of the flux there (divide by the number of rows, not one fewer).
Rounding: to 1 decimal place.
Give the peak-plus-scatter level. 18.8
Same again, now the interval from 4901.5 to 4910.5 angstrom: 19.5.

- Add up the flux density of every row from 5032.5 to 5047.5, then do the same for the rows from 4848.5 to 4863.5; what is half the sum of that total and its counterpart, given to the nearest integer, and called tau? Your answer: 204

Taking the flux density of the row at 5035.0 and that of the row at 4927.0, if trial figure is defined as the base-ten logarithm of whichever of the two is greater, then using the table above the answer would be 1.30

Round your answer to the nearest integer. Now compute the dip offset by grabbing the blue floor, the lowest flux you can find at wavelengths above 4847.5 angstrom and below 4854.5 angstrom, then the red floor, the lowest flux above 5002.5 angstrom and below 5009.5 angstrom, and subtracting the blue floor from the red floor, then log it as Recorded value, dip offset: 0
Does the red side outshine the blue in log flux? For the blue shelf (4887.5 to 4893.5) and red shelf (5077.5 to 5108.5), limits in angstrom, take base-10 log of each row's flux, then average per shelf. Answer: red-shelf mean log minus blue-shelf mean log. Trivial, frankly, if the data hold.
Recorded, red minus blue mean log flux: 0.09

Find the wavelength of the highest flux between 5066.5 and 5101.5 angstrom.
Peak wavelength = 5085.0 angstrom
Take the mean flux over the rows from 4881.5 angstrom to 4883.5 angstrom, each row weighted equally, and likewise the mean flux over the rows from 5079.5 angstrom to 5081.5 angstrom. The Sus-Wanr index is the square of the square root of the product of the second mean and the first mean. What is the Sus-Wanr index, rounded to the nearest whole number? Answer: 174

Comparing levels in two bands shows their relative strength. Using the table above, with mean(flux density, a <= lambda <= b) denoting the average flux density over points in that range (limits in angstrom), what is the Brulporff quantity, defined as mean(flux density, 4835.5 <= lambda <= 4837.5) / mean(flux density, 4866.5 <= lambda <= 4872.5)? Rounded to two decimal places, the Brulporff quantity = 1.07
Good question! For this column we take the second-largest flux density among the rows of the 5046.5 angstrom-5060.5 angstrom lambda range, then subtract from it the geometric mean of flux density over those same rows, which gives 2.0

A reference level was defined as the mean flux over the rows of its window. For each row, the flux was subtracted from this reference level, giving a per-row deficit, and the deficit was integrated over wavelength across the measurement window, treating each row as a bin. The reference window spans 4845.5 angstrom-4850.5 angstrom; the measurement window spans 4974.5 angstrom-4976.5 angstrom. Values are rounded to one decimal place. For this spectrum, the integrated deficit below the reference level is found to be -2.9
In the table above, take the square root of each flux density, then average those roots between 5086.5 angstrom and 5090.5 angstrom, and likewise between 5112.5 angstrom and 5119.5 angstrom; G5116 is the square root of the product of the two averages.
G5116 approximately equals 3.68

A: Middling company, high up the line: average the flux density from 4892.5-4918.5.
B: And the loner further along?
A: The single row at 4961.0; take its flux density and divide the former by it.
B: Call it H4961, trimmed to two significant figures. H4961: 0.86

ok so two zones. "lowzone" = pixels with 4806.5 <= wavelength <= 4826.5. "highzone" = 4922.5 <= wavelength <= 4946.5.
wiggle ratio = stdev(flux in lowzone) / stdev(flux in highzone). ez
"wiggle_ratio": 0.88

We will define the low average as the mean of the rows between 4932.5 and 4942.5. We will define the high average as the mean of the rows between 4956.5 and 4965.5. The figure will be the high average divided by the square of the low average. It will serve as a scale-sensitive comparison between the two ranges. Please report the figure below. 0.068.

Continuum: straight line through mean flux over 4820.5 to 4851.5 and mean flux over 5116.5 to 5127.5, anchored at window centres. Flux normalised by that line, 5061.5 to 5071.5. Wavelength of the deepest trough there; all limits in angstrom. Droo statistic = 5063.0 angstrom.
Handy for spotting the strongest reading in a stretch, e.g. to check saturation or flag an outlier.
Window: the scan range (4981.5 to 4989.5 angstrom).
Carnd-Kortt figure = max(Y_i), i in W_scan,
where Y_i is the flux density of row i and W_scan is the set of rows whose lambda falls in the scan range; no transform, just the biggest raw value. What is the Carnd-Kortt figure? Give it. 15.78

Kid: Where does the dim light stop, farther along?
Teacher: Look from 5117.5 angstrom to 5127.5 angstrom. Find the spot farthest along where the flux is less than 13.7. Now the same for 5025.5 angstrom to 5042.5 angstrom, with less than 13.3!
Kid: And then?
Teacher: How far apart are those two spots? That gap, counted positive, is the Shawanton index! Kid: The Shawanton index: 87 angstrom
